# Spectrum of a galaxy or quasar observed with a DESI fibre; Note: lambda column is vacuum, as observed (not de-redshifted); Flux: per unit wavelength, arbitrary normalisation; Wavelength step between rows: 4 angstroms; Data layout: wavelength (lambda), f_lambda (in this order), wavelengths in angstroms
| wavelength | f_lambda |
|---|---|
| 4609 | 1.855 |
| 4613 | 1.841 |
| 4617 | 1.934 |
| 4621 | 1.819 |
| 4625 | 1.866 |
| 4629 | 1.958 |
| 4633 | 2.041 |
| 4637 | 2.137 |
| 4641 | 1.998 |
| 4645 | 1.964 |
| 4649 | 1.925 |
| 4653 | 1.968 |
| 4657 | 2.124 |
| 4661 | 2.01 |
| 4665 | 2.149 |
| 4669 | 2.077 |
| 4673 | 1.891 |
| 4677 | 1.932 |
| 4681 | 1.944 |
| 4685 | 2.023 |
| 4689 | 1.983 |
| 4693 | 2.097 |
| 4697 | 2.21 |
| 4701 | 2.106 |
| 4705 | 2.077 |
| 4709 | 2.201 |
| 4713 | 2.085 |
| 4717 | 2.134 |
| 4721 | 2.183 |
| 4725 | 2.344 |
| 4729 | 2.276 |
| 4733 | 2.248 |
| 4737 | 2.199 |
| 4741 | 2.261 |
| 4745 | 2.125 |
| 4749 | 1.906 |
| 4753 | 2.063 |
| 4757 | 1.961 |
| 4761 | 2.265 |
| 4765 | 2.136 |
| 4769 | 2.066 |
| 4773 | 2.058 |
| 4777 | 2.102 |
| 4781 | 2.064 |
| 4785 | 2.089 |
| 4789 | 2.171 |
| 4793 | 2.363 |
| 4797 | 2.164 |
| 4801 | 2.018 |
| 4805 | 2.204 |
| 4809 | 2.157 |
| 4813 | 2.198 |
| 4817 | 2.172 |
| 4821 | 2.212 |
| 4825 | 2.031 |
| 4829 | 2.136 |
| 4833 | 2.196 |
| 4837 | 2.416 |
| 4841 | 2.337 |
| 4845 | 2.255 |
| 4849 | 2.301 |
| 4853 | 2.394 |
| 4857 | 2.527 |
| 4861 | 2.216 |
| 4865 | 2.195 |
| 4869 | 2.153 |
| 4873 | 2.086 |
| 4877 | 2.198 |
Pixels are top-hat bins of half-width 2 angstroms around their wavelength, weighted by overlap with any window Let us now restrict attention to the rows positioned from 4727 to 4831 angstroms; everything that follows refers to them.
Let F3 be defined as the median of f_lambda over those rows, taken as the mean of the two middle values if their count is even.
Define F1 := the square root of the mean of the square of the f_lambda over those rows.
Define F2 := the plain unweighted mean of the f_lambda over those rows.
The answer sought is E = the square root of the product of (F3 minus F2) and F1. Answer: 0.12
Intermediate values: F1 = 2.14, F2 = 2.14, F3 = 2.15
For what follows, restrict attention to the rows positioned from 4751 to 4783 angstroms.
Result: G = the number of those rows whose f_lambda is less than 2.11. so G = 6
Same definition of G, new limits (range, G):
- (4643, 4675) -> 6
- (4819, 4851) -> 1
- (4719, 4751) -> 1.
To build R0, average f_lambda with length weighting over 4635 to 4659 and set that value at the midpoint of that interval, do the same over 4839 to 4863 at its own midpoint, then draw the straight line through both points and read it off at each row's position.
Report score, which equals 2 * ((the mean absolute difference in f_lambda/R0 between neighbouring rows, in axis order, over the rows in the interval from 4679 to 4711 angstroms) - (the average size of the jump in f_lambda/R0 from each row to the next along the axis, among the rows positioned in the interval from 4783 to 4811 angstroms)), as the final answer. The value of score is -0.045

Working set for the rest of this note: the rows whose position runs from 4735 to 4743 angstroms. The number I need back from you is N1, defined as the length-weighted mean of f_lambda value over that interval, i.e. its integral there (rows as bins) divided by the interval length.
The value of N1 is 2.23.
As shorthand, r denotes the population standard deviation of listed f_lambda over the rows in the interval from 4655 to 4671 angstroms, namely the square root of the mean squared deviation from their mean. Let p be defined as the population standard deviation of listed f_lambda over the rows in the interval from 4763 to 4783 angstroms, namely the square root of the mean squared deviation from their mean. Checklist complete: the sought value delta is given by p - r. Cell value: -0.023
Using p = 0.030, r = 0.05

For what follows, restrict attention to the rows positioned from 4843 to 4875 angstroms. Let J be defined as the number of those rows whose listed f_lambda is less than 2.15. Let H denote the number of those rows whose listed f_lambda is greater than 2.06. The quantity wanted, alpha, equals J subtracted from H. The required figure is 7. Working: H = 8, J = 1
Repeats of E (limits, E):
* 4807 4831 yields 0.17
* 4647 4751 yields 0.11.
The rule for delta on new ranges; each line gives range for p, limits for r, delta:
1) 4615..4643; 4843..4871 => -0.021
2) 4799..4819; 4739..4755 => -0.059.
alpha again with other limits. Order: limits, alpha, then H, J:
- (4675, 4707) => -3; 4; 7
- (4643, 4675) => -5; 3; 8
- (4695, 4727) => 4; 8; 4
